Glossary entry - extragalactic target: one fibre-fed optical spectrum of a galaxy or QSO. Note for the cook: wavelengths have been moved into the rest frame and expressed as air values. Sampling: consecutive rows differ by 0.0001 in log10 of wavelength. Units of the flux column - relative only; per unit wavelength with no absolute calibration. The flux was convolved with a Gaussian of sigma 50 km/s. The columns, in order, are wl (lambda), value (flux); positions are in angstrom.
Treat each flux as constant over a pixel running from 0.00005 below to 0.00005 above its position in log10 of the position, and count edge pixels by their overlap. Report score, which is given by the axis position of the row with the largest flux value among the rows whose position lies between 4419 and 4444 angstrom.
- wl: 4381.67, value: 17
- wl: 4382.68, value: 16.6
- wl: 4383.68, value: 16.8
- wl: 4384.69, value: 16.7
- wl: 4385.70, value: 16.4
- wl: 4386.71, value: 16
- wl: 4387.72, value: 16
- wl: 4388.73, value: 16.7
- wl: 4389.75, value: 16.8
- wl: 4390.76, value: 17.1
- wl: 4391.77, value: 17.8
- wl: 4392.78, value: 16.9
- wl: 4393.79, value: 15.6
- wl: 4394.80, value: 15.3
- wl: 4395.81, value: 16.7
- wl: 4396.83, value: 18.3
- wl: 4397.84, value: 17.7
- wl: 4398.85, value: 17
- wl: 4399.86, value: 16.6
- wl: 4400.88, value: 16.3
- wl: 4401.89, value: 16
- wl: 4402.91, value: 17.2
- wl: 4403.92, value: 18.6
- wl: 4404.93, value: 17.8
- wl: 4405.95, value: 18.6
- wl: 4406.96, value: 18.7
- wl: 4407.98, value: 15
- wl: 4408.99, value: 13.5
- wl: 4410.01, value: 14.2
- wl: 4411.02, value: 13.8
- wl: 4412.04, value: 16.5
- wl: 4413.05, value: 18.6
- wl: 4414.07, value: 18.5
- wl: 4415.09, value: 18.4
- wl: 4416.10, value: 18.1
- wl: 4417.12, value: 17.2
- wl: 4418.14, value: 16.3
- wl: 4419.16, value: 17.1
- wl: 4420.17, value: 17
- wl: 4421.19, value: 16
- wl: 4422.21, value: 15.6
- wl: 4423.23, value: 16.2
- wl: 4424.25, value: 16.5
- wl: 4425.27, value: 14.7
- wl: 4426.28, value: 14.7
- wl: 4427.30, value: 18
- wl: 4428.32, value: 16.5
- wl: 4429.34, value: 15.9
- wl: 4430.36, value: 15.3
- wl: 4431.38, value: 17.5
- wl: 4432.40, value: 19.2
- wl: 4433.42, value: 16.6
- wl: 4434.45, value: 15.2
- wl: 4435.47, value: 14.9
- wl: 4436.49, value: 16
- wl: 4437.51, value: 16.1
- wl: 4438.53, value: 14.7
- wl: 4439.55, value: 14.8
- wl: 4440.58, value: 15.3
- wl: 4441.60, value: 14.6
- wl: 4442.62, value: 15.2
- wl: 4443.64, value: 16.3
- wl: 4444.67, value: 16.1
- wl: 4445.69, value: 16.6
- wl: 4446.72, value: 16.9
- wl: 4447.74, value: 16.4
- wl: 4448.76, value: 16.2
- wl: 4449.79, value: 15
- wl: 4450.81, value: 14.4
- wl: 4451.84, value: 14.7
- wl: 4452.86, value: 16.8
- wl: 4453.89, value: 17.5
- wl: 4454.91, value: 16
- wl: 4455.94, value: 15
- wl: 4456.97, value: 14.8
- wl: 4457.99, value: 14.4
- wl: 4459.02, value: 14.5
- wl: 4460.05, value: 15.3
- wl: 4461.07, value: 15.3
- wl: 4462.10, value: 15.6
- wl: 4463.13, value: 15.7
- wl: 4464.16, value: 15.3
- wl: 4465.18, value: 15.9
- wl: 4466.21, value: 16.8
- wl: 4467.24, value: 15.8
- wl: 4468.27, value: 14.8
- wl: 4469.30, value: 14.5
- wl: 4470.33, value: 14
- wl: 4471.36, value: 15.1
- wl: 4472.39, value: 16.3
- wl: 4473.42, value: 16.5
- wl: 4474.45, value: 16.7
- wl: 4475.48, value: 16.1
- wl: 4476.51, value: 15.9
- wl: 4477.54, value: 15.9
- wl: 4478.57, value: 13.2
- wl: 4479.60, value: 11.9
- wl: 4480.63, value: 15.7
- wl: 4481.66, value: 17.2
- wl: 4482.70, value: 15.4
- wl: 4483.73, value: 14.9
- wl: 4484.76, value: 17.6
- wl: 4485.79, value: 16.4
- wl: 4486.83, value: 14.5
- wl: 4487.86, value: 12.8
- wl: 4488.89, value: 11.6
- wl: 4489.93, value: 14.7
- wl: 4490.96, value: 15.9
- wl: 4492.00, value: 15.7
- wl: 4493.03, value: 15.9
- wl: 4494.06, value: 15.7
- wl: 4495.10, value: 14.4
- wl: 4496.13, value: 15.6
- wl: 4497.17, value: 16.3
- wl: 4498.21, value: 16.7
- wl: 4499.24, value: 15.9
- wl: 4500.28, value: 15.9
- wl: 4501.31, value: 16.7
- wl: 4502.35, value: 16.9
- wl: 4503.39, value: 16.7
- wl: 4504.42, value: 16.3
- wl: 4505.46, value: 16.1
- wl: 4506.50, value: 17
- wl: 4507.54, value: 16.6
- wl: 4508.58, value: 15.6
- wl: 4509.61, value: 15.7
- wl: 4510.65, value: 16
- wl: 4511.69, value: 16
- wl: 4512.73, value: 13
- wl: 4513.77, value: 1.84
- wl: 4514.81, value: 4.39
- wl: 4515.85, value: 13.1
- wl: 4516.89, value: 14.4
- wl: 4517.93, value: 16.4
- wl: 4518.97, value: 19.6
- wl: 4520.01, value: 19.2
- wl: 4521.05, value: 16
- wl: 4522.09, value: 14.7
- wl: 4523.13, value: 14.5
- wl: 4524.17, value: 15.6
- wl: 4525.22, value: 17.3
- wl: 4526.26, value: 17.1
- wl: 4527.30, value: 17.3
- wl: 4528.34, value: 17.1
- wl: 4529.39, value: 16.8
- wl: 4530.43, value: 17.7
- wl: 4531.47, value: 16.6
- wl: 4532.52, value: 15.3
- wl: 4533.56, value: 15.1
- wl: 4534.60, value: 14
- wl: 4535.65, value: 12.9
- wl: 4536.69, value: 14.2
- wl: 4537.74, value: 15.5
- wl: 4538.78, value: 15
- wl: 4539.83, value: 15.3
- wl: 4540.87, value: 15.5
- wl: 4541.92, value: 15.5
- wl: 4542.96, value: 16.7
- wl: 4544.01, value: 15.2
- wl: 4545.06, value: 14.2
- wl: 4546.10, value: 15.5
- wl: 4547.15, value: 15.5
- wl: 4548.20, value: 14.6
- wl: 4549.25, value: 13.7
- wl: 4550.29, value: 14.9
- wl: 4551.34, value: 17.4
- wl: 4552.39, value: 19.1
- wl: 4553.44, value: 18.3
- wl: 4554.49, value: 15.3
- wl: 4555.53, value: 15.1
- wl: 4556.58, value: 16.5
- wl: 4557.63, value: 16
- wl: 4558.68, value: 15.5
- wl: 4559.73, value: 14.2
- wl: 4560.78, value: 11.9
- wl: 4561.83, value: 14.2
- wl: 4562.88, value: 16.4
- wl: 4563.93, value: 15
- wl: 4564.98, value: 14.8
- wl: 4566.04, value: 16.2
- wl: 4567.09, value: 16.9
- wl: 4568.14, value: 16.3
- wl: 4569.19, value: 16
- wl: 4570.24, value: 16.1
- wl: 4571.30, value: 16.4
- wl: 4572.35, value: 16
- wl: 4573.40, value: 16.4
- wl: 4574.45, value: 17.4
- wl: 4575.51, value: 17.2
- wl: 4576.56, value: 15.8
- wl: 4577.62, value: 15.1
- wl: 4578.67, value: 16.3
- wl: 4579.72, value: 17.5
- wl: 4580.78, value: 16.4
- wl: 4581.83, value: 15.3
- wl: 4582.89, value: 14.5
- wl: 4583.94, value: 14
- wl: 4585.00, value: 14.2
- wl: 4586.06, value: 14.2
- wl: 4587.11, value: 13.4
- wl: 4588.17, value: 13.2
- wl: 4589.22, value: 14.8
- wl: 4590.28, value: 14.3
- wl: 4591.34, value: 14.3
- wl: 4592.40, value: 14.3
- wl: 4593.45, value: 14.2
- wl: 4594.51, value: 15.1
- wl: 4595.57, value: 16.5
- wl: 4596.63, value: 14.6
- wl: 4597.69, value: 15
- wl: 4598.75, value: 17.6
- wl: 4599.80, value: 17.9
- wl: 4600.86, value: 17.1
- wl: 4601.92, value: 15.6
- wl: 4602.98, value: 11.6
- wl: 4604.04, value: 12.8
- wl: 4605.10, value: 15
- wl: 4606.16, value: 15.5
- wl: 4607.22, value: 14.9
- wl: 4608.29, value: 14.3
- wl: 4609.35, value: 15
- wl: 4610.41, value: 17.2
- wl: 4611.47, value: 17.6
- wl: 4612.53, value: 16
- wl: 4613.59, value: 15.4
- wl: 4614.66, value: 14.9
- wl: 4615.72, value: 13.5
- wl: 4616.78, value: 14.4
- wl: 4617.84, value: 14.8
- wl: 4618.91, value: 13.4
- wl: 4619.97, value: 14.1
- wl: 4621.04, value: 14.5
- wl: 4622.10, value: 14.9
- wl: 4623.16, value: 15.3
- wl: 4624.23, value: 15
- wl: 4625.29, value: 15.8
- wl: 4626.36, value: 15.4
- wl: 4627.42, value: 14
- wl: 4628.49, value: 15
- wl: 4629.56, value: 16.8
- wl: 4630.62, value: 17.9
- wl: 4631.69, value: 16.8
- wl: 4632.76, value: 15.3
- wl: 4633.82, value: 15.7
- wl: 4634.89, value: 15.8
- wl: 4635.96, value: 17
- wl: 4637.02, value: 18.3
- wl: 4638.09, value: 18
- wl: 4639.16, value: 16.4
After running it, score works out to 4432.40 angstrom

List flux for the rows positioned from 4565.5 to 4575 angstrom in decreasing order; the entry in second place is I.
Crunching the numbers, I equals 16.9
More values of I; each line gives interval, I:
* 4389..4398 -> 17.8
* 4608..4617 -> 17.2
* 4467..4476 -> 16.5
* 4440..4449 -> 16.6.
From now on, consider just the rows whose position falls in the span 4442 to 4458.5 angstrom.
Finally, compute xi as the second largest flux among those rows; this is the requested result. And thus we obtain 16.9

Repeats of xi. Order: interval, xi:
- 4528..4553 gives 17.7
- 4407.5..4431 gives 18.5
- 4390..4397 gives 17.8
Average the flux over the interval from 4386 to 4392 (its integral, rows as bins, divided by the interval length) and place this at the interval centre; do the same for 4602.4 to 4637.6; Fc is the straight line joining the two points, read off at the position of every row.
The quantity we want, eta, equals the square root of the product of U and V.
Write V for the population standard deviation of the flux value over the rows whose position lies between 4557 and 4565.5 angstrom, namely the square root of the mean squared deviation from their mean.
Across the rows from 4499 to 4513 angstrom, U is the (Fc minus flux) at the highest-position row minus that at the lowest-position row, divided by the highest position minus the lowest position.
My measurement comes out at 0.5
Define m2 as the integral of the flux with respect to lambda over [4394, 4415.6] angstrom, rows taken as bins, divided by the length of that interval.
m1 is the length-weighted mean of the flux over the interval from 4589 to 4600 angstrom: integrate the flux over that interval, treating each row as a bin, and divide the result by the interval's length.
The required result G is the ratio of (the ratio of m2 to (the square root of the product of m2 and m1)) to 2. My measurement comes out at 0.525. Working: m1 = 15.3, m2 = 16.8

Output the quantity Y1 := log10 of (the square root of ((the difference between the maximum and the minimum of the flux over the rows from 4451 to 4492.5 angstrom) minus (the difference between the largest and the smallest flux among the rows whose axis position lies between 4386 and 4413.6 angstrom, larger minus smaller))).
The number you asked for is -0.05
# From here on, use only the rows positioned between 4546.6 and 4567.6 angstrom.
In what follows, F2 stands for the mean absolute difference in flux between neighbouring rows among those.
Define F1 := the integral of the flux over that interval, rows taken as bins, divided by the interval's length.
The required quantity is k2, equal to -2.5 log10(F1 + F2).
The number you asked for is -3.07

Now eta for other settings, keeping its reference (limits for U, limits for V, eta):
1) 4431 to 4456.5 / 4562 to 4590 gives 0.3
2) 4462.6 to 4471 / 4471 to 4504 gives 0.6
